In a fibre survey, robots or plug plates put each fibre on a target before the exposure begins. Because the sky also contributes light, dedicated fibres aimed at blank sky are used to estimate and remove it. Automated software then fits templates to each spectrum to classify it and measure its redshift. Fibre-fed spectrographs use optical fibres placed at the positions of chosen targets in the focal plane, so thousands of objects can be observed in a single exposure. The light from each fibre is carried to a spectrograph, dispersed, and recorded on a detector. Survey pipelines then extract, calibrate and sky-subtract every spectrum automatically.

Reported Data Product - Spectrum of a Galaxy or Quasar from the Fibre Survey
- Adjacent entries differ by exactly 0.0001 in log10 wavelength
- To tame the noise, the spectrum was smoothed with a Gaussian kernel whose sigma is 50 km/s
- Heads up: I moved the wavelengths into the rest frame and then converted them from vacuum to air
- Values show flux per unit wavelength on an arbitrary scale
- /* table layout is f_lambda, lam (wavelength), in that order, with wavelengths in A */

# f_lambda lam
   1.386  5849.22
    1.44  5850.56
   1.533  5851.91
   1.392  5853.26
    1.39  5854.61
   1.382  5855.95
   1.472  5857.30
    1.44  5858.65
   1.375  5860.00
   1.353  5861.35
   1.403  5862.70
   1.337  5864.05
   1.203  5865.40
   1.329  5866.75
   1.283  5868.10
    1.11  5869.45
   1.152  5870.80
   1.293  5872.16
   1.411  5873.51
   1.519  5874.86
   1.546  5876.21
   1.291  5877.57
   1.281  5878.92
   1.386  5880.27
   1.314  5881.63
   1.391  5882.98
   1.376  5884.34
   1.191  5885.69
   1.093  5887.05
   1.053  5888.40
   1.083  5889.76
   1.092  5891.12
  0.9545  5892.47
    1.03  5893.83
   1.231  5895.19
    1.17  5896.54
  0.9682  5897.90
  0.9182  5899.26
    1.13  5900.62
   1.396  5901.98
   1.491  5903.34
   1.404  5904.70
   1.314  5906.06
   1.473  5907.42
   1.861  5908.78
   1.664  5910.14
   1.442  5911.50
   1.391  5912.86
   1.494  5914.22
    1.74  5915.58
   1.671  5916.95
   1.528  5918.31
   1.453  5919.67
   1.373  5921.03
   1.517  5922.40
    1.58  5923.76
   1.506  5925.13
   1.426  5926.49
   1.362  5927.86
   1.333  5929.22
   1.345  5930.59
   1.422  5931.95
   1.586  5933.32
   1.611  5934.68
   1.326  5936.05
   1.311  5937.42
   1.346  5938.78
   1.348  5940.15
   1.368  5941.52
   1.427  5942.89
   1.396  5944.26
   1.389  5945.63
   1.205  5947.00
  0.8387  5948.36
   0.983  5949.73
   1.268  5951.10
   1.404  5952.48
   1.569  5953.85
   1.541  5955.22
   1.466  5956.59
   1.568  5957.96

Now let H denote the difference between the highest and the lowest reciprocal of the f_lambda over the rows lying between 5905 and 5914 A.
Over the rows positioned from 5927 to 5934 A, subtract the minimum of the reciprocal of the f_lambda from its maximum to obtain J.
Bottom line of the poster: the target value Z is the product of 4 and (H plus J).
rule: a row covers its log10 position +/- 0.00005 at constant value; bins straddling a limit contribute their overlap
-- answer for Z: 1.4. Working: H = 0.22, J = 0.12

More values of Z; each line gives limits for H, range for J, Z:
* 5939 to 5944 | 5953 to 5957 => 0.3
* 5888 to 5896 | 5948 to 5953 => 2.9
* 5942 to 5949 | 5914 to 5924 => 2.6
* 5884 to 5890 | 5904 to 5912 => 1.8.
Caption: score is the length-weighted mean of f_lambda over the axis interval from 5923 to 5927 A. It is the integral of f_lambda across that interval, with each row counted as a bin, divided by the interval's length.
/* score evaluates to 1.51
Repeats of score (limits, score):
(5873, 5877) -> 1.49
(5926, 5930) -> 1.37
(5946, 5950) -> 1.04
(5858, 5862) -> 1.39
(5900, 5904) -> 1.34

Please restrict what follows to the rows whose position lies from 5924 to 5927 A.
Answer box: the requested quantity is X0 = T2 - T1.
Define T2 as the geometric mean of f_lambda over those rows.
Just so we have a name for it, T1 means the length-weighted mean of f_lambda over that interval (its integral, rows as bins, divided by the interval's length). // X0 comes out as -0.019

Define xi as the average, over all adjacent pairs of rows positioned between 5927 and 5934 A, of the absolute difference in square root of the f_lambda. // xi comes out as 0.029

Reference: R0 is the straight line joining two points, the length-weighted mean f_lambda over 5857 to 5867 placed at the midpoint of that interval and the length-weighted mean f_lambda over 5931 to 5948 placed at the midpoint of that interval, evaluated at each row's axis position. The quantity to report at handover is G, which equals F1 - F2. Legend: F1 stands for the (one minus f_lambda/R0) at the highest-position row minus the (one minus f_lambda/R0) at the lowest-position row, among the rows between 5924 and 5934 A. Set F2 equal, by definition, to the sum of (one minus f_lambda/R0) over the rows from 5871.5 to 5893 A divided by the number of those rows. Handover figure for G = -0.13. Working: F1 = -0.06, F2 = 0.07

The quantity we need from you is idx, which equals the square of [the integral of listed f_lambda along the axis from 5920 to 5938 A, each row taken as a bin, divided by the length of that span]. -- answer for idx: 2.1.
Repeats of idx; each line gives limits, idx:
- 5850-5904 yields 1.6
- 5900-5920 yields 2.2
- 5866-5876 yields 1.7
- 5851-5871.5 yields 1.8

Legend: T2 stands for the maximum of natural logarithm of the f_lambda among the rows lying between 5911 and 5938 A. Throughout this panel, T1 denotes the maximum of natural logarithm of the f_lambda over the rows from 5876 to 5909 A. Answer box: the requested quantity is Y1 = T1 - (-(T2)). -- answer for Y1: 1.17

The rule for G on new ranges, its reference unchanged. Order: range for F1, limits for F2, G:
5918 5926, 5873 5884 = 0.04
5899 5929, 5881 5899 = -0.48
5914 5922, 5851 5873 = 0.07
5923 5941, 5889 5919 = 0.15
